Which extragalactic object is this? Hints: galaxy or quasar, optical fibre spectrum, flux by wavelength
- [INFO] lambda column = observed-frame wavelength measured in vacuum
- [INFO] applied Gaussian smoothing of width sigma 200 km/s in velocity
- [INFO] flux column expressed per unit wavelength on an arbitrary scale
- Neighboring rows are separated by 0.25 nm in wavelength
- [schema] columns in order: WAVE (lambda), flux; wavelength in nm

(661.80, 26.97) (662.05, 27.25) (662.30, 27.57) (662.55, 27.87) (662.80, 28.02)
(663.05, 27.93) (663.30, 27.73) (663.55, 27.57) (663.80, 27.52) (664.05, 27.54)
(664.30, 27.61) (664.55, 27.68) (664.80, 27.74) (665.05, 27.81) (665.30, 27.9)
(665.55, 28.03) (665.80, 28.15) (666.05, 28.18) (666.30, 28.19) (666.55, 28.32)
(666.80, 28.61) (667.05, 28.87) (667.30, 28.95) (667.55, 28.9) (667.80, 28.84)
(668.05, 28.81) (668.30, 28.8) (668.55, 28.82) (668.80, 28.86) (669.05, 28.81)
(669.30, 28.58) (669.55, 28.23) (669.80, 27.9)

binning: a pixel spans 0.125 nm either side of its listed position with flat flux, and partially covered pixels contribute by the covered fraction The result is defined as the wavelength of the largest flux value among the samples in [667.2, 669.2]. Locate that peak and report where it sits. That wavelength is 667.30 nm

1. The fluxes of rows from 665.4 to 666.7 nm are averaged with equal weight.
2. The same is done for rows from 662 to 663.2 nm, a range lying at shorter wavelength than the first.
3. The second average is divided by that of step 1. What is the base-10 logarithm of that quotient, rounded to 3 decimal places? -0.007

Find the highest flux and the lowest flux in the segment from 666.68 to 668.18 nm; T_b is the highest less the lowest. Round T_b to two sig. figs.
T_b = 0.34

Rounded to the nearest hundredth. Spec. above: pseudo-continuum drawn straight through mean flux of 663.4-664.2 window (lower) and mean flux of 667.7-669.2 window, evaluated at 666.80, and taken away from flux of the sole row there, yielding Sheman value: 0.24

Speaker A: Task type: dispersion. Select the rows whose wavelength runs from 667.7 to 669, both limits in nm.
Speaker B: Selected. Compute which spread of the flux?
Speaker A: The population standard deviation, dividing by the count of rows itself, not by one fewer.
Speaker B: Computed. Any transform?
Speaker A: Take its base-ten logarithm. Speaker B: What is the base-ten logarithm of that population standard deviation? -1.67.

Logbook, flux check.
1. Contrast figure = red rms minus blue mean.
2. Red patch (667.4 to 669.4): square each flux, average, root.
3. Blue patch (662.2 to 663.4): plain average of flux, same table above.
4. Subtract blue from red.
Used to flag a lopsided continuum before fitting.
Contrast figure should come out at 1.0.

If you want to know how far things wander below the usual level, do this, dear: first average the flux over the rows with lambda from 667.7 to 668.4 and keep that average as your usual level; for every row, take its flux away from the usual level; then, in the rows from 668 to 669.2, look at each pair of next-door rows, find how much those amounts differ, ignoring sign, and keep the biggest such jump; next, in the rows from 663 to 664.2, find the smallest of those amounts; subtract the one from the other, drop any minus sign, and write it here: 0.84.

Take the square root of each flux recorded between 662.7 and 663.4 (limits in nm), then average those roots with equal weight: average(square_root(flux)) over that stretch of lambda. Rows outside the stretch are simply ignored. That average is 5.28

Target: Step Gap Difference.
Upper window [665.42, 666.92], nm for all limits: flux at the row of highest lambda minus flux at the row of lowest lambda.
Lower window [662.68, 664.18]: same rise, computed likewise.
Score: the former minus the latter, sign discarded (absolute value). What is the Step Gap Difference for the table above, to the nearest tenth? 1.1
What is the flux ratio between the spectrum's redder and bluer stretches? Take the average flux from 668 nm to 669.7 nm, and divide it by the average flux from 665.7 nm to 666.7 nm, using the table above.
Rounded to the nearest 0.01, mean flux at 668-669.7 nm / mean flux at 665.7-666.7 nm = 1.02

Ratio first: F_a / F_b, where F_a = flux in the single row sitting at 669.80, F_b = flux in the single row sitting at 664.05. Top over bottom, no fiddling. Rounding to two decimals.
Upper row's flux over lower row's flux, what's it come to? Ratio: 1.01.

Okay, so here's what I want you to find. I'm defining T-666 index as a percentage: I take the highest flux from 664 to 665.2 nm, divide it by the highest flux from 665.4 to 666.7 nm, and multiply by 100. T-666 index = 98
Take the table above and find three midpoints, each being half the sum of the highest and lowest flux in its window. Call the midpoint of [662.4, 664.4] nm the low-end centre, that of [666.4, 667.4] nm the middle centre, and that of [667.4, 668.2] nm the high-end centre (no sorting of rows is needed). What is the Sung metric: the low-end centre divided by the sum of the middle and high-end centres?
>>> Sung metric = 0.483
